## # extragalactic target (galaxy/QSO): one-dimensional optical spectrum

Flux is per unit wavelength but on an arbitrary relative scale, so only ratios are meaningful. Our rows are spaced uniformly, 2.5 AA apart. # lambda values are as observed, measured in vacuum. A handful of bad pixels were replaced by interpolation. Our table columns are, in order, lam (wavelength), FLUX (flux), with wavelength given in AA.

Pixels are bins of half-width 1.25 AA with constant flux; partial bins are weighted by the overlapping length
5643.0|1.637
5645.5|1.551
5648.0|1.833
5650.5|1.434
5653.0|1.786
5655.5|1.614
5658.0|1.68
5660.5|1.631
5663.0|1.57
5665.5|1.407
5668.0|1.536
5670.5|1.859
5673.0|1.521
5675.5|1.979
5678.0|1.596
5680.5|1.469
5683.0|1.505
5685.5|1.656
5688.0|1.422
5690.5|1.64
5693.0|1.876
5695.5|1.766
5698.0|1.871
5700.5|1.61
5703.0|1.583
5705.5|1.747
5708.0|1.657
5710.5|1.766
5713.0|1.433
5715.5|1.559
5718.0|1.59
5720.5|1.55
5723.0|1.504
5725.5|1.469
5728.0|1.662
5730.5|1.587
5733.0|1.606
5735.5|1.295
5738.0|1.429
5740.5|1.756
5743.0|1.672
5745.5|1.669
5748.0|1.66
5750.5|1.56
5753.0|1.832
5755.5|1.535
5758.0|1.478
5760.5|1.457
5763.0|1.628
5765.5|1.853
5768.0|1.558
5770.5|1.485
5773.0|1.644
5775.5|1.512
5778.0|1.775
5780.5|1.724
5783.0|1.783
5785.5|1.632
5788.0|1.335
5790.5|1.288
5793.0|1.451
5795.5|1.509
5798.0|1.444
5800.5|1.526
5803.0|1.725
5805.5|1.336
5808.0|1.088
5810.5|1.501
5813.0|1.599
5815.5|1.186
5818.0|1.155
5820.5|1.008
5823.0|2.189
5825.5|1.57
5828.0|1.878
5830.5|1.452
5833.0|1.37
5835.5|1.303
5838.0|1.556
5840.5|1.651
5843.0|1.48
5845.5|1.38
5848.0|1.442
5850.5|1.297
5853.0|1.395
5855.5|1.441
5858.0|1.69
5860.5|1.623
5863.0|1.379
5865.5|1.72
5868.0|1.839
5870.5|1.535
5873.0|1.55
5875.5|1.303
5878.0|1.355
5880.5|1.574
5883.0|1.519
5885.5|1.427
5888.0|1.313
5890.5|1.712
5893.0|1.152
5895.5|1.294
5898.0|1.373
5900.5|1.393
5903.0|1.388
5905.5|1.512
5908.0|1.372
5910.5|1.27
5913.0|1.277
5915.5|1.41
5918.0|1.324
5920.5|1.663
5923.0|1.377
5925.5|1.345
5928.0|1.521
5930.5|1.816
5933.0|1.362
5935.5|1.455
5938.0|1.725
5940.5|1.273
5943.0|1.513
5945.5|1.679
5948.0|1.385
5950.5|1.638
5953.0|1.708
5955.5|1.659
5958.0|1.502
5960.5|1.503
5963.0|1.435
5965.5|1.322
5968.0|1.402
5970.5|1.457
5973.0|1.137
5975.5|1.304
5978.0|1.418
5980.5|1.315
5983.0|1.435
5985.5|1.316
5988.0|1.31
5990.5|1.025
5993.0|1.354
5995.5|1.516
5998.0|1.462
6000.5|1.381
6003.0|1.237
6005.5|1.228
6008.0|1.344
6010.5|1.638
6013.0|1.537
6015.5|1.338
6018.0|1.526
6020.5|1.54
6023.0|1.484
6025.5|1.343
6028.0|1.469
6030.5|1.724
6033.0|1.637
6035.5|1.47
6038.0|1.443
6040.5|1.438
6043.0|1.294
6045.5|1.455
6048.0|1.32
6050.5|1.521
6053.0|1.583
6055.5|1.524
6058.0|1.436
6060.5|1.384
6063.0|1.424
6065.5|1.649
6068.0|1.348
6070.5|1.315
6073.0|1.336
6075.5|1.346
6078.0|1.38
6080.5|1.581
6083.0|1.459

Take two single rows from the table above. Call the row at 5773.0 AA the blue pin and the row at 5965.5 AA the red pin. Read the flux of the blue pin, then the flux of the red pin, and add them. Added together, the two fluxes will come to 2.97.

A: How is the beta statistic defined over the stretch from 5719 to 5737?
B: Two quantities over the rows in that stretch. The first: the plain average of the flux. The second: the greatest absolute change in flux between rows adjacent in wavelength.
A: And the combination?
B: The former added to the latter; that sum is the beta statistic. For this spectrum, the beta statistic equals 1.84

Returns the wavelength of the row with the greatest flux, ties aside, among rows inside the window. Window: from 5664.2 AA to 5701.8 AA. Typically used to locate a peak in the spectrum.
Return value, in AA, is 5675.5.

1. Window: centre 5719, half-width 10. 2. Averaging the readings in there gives 1.567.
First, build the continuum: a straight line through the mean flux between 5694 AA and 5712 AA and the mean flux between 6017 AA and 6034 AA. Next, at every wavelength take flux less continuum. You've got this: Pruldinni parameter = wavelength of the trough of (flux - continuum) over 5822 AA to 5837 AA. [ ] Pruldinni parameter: 5835.5 AA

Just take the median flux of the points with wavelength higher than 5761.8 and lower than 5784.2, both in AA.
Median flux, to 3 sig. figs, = 1.64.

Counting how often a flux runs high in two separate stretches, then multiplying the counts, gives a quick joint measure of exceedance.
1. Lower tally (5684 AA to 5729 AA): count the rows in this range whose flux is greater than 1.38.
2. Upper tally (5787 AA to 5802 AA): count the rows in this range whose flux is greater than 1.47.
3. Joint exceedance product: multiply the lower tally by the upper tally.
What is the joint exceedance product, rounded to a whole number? 36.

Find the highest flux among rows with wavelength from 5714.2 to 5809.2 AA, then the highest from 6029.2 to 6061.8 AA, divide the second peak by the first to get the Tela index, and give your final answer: 0.930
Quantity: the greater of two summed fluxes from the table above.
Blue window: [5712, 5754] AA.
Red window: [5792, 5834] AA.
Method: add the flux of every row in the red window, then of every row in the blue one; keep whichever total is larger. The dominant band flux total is 26.8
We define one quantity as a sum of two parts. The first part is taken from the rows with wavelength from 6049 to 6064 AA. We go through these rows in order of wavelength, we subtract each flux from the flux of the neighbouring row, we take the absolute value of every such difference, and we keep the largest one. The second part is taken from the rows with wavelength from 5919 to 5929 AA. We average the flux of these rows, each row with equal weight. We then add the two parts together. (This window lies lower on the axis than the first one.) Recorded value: 1.56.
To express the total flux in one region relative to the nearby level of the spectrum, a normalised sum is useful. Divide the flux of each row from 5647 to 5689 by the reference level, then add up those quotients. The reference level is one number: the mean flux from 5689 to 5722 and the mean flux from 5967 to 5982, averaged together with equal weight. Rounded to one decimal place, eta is 18.3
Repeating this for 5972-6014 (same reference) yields 15.3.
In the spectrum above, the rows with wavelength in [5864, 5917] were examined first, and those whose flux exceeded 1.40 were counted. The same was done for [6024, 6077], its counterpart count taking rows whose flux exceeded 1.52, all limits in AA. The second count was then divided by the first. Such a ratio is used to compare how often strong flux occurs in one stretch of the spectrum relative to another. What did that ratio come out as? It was 0.600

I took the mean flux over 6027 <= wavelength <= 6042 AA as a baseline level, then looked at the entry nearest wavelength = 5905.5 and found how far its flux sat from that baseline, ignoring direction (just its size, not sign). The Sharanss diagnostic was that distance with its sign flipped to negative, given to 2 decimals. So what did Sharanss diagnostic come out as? -0.02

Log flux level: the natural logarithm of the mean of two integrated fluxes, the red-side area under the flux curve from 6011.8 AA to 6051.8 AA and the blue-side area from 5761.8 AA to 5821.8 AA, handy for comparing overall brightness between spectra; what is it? 4.31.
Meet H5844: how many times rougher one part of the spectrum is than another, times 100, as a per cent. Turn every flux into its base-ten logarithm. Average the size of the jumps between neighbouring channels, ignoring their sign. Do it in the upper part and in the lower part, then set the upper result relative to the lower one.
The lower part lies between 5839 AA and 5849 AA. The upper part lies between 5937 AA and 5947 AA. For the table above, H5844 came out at 260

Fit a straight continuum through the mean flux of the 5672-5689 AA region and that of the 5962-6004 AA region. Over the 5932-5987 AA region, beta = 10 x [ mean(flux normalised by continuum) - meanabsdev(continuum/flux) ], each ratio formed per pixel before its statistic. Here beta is 9.91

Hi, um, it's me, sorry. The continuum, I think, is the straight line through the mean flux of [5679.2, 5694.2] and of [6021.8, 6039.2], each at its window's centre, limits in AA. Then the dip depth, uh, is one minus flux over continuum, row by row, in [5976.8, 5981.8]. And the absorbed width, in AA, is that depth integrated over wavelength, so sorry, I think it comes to 0.51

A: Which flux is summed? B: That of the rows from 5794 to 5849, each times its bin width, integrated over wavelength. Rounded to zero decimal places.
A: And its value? 81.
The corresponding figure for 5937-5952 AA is 23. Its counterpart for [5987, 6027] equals 56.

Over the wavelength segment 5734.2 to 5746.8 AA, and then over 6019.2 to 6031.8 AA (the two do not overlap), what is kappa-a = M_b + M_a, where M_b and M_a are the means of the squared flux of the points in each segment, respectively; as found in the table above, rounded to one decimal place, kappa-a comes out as 4.8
